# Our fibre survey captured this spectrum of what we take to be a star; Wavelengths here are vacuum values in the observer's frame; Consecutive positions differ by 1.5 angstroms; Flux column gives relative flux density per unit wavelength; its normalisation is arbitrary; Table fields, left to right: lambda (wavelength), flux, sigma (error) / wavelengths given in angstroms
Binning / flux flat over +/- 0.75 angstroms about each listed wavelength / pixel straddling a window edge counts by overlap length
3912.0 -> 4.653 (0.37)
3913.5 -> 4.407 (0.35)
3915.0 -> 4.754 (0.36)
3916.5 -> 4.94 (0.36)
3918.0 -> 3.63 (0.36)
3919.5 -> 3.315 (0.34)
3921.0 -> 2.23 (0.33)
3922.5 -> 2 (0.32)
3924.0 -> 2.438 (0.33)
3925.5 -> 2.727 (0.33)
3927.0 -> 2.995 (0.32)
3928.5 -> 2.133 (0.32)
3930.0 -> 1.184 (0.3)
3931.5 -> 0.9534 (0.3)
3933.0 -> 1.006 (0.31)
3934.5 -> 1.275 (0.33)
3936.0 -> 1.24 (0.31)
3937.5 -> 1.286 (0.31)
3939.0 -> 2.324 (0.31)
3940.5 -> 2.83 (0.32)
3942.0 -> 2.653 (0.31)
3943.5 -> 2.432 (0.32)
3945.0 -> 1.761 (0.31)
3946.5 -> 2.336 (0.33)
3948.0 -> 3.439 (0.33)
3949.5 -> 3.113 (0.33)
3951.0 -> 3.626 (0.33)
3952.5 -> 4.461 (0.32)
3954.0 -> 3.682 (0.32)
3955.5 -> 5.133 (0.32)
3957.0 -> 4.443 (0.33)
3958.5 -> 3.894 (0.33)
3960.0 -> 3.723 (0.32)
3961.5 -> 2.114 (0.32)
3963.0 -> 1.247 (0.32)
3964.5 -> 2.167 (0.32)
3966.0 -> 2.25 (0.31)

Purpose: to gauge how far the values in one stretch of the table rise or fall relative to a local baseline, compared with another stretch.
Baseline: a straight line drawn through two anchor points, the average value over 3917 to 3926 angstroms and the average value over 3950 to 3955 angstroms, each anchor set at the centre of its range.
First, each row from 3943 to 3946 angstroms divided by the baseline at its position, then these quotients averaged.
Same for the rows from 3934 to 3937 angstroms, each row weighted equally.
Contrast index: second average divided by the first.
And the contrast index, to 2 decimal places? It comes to 0.66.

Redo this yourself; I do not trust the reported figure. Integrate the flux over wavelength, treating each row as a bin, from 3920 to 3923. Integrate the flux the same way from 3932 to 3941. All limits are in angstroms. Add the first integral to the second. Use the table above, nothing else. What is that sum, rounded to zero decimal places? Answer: 21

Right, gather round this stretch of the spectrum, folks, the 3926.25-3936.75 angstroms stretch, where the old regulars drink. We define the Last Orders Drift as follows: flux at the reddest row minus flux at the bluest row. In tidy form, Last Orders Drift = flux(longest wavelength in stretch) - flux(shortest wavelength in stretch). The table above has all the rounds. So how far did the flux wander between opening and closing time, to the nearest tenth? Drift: -1.8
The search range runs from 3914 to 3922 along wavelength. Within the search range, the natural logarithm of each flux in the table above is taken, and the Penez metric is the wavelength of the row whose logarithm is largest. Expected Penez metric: 3916.5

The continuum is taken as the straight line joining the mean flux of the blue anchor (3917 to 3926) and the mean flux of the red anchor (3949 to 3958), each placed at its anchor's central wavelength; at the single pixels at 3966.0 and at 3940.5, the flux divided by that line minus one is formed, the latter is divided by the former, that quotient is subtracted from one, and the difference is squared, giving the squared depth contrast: 0.4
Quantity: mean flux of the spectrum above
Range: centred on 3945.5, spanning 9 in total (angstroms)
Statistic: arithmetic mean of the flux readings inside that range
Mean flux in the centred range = 2.6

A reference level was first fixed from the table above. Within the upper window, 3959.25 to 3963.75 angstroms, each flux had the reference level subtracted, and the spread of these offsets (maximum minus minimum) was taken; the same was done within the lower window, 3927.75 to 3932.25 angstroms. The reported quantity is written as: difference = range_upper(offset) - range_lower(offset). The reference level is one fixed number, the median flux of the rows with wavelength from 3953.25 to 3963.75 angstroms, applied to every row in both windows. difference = 1.3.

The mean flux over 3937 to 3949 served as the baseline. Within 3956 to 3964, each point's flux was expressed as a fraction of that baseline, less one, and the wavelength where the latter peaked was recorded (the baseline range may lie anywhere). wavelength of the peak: 3957.0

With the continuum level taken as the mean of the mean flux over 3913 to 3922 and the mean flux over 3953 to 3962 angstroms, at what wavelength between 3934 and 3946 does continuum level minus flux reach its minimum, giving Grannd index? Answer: 3940.5 angstroms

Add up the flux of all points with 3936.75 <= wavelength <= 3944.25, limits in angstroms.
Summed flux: 12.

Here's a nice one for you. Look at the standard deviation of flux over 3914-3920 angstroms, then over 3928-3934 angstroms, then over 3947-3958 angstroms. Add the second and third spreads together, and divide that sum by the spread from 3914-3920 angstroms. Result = 1.6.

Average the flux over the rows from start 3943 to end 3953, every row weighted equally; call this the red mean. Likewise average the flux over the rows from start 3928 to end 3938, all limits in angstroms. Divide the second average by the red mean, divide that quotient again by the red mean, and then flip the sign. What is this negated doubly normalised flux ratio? -0.14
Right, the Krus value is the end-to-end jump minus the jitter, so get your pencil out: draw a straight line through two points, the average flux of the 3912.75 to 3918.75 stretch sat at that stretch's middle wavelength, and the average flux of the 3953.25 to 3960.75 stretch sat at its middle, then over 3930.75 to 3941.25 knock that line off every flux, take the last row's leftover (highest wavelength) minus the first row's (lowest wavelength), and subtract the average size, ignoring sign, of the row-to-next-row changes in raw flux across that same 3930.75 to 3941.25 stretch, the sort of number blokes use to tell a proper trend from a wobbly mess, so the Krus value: 1.6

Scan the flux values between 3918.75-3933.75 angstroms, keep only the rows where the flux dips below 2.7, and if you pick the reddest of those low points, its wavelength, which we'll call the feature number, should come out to 3933.0 angstroms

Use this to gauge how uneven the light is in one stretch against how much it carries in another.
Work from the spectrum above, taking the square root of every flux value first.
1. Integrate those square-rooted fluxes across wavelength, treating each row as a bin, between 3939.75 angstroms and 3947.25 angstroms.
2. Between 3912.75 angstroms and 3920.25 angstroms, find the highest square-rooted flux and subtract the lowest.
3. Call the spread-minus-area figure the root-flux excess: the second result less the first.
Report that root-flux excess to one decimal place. -11.2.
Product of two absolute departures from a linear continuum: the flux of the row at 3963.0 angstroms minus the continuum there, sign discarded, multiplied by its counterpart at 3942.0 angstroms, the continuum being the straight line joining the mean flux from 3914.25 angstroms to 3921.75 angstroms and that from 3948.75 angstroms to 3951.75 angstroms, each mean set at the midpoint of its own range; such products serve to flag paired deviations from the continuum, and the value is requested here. 1.6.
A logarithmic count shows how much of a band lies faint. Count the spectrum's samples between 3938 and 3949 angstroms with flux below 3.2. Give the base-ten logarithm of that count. 0.78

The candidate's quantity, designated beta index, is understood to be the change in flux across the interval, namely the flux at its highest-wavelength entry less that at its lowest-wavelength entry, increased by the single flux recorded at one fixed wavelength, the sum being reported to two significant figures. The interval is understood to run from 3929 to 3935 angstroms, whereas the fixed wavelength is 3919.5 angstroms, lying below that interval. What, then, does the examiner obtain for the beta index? 3.4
